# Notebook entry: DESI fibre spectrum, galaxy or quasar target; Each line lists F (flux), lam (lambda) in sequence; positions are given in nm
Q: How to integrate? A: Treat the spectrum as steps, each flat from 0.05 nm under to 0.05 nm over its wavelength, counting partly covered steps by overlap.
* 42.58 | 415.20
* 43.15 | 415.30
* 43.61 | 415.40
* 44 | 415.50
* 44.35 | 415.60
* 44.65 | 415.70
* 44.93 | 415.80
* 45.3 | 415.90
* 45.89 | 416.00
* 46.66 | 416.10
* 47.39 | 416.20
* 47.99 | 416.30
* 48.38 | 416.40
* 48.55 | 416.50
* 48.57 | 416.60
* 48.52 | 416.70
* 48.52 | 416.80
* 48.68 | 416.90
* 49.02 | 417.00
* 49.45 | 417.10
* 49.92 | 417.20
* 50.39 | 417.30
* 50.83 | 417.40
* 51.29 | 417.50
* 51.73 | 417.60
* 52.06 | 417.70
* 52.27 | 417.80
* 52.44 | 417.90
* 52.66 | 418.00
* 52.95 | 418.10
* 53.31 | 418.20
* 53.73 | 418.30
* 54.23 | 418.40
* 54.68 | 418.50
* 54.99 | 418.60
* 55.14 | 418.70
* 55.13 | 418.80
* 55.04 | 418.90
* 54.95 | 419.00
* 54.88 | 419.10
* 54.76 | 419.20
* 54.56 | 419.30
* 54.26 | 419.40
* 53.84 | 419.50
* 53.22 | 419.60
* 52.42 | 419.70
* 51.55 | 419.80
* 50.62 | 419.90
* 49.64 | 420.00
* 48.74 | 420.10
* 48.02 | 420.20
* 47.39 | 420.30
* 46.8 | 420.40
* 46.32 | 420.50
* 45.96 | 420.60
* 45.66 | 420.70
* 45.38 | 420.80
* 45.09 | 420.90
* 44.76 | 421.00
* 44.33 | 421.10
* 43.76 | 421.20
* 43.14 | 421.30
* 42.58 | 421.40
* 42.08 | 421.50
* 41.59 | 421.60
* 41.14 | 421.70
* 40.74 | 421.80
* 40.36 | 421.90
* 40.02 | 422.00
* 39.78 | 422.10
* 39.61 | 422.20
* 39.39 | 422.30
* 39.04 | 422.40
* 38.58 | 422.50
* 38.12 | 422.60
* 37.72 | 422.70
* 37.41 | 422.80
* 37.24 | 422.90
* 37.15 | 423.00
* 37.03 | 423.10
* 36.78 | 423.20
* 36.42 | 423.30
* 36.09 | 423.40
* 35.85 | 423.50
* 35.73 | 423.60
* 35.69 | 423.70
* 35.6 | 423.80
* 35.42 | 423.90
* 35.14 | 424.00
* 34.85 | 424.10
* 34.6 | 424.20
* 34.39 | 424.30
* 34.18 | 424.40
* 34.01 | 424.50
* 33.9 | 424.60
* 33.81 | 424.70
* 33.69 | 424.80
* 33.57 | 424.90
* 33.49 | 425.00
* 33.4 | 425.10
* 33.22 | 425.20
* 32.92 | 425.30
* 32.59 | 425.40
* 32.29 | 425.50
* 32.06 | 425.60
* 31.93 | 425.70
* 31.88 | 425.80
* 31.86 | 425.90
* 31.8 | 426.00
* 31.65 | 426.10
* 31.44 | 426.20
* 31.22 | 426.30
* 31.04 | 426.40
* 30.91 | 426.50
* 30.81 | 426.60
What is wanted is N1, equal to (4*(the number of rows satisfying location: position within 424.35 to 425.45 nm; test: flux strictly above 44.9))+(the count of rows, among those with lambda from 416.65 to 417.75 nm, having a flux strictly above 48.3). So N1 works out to 11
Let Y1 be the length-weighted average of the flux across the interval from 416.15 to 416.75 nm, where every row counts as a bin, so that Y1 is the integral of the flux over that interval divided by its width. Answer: 48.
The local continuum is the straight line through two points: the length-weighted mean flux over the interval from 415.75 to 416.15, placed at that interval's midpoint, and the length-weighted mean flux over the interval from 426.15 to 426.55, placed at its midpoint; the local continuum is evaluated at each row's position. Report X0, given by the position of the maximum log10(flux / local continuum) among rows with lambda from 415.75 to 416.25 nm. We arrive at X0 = 416.20 nm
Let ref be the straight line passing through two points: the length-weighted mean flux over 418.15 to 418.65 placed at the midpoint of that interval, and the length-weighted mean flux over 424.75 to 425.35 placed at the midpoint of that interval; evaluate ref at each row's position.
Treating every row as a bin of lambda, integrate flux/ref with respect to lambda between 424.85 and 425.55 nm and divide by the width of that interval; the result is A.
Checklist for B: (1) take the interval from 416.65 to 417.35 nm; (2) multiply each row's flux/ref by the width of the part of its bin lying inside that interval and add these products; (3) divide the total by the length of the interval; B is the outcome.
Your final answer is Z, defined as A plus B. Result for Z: 1.85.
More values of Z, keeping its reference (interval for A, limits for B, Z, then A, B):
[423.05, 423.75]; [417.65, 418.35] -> 1.89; 0.94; 0.95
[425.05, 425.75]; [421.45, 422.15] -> 1.95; 1.01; 0.94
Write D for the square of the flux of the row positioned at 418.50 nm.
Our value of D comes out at 2990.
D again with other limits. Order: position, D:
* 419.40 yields 2944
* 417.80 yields 2732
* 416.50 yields 2357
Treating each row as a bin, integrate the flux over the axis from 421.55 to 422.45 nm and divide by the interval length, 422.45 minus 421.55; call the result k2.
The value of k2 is 40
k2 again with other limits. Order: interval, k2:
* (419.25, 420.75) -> 50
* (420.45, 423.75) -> 40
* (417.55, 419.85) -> 54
